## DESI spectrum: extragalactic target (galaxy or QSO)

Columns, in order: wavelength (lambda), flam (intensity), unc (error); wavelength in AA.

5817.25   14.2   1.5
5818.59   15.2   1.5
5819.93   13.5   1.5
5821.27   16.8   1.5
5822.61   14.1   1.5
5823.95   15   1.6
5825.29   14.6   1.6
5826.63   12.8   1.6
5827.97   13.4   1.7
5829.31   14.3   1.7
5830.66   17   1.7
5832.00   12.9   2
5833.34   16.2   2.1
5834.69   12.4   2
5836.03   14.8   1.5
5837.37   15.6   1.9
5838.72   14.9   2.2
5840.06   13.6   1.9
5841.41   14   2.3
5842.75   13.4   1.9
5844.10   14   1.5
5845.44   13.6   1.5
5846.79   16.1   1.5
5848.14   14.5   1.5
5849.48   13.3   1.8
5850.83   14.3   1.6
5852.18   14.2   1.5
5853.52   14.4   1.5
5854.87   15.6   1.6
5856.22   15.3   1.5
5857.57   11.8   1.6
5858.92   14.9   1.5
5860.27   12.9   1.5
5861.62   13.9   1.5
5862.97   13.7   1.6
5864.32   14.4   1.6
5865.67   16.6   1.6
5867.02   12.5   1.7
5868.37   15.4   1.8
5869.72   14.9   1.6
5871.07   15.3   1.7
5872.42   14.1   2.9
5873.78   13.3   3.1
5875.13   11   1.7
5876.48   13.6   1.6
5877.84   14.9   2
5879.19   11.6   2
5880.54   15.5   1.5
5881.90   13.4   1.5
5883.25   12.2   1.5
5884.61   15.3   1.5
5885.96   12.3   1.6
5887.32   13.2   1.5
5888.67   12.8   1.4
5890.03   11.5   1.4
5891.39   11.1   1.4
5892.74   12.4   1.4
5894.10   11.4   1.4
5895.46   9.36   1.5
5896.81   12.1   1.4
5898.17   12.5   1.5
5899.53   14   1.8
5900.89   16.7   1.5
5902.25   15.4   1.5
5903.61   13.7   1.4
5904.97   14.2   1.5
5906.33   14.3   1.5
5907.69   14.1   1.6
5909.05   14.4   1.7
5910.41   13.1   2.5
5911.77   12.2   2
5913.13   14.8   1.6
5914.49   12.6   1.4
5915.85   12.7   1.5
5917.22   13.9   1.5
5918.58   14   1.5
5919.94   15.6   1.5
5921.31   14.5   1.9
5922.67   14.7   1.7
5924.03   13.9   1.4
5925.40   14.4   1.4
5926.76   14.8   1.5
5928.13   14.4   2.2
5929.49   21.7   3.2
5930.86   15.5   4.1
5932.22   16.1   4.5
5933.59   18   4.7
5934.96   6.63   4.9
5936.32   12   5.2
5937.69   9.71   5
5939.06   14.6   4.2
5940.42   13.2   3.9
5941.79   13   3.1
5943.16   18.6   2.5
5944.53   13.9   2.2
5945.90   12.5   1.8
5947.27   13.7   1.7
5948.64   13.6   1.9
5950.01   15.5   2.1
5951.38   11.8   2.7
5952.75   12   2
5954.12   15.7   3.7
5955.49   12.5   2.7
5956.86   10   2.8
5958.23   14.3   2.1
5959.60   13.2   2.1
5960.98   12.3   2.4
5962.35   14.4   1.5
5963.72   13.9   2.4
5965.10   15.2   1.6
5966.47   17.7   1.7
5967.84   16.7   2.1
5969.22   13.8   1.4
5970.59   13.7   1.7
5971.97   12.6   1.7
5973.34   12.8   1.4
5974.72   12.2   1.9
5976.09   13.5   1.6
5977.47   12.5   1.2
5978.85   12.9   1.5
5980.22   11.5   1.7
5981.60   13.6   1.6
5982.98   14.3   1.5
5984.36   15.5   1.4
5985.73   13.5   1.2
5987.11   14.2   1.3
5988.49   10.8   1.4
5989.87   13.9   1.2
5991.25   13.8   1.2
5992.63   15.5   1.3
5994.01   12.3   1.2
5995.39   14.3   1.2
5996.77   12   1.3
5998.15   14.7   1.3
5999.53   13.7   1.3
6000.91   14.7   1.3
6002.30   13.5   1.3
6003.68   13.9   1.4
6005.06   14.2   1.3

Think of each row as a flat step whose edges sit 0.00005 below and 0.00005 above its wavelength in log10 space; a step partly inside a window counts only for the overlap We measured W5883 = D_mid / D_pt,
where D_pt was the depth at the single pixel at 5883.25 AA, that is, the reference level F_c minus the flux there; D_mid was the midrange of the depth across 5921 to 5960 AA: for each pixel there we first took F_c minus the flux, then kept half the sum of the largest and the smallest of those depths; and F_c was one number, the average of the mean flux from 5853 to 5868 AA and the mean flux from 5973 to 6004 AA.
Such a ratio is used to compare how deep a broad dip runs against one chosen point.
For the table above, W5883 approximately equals -0.2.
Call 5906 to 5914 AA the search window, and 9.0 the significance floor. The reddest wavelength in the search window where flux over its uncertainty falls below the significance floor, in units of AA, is 5911.77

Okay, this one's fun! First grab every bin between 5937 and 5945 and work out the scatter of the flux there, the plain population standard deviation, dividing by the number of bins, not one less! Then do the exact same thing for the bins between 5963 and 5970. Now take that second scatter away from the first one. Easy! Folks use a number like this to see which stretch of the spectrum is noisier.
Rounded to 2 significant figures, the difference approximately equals 1.1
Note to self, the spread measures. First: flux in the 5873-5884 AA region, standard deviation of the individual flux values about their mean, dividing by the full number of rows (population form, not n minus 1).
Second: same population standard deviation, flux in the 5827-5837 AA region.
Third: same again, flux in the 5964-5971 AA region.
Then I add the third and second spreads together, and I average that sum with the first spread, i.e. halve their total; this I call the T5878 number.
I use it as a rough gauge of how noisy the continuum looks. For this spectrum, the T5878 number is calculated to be 2.30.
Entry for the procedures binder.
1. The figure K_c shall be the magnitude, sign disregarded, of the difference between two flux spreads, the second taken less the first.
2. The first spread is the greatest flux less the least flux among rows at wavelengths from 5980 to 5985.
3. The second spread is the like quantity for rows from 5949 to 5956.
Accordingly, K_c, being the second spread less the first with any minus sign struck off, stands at 0.10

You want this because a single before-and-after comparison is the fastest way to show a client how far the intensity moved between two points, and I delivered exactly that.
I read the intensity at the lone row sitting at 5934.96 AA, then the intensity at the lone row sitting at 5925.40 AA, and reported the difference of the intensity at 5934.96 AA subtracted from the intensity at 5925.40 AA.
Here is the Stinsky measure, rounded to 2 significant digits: 7.8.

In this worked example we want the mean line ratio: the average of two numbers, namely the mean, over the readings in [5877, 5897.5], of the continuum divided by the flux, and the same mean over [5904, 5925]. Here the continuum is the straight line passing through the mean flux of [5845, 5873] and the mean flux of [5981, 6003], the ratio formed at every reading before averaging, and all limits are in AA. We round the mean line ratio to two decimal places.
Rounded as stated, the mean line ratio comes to 1.08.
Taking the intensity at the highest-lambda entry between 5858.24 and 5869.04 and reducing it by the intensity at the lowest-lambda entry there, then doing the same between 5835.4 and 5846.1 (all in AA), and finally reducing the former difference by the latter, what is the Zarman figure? 1.7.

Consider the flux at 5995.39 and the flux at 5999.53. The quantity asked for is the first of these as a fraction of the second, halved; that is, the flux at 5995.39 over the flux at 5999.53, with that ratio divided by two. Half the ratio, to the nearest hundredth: 0.52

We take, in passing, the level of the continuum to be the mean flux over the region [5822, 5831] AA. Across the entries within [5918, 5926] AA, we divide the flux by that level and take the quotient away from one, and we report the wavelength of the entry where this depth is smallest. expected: 5919.94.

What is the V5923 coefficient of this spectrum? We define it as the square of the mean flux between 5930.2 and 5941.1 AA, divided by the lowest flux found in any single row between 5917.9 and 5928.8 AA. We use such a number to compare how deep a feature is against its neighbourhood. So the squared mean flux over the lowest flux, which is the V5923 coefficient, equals 12.6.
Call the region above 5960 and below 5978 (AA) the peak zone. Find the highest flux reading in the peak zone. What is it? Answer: 17.7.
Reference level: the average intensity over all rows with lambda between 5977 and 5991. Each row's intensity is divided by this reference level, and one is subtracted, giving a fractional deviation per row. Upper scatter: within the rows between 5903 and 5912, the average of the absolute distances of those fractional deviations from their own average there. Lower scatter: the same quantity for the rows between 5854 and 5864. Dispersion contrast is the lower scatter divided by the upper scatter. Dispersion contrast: 1.8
